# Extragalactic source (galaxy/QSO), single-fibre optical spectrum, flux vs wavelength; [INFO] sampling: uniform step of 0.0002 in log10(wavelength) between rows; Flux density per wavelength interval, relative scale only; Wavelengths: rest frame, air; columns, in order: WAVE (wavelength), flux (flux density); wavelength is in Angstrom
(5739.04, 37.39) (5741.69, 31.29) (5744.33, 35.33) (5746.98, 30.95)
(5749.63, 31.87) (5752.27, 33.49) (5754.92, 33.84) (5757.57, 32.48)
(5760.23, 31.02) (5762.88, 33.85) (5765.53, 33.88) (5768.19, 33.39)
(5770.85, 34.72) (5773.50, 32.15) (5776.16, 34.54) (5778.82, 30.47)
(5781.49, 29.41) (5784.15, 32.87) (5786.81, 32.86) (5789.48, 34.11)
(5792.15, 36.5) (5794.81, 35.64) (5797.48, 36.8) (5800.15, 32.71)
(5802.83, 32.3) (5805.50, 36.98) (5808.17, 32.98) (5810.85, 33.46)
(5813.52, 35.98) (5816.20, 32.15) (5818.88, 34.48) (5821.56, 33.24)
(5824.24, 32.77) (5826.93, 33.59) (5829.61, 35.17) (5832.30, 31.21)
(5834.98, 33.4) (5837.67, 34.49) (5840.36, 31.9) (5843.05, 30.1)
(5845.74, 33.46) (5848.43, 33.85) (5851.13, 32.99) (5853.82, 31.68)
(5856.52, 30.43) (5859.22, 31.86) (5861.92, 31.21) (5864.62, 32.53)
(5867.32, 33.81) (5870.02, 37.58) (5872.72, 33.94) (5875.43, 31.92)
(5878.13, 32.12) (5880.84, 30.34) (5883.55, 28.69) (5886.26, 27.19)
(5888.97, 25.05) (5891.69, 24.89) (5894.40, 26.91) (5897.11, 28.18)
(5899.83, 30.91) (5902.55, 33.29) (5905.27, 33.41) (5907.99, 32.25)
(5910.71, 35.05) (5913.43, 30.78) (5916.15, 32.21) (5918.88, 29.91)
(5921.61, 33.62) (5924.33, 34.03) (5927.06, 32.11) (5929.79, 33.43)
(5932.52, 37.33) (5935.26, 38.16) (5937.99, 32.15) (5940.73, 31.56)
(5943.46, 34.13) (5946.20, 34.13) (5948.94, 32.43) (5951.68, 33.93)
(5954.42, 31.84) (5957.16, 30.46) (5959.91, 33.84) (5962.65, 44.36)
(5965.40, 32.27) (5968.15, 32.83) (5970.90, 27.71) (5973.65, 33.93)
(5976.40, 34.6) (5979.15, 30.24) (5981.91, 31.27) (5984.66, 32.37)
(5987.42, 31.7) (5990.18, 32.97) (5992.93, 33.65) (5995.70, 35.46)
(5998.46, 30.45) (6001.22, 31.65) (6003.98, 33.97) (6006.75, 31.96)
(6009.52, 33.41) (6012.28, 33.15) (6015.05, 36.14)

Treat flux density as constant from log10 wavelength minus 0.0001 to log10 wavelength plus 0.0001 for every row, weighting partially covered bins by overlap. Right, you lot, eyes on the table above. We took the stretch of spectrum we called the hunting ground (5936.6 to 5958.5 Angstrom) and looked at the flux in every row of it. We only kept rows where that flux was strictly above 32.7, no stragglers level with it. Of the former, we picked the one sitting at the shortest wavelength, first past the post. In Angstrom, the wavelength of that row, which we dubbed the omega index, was 5943.46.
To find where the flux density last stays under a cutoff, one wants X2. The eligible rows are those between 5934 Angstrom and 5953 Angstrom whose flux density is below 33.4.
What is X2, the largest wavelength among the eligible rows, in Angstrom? 5948.94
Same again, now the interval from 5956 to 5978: 5970.90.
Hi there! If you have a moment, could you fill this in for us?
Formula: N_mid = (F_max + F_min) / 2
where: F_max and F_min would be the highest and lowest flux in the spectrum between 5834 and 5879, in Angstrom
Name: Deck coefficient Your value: 33.8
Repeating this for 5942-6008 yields 36.0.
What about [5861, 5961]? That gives 31.5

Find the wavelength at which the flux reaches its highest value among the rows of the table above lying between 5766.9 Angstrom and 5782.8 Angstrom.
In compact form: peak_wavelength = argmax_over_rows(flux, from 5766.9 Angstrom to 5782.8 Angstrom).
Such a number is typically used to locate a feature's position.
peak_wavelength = 5770.85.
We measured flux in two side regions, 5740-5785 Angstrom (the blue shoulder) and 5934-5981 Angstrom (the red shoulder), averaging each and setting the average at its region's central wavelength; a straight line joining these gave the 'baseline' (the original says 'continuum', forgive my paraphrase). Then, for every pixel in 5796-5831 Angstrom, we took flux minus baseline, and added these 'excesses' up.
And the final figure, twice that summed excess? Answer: 30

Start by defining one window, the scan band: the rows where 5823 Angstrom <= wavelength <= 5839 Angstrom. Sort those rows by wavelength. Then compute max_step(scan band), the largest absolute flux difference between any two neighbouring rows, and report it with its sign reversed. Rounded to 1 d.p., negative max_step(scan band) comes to -4.0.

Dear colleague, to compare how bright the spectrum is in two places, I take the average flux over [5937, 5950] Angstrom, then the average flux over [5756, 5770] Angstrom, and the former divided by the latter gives 1.00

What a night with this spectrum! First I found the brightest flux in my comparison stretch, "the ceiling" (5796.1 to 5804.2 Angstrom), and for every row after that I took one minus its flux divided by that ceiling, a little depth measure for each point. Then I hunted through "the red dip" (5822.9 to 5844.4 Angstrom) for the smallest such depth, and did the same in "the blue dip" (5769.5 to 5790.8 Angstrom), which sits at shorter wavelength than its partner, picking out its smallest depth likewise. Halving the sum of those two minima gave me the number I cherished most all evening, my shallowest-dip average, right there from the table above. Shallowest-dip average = 0.050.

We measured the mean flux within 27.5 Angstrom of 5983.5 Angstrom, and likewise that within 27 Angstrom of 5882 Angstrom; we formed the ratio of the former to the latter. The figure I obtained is 1.07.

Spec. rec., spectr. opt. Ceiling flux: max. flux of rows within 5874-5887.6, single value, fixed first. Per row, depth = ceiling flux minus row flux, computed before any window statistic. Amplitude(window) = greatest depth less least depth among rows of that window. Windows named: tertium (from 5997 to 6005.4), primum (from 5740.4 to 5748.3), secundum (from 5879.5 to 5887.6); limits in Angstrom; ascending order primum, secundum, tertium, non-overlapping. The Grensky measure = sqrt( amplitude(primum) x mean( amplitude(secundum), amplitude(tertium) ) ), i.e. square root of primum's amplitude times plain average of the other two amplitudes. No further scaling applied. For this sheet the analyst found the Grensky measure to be 3.8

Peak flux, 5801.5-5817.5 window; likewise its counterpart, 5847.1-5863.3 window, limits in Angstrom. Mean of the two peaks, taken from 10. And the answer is -25.4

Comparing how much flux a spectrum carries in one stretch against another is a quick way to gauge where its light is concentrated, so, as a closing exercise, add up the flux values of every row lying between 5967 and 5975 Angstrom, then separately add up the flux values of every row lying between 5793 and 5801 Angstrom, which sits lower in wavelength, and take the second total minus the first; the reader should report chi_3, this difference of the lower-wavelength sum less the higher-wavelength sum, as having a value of 11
